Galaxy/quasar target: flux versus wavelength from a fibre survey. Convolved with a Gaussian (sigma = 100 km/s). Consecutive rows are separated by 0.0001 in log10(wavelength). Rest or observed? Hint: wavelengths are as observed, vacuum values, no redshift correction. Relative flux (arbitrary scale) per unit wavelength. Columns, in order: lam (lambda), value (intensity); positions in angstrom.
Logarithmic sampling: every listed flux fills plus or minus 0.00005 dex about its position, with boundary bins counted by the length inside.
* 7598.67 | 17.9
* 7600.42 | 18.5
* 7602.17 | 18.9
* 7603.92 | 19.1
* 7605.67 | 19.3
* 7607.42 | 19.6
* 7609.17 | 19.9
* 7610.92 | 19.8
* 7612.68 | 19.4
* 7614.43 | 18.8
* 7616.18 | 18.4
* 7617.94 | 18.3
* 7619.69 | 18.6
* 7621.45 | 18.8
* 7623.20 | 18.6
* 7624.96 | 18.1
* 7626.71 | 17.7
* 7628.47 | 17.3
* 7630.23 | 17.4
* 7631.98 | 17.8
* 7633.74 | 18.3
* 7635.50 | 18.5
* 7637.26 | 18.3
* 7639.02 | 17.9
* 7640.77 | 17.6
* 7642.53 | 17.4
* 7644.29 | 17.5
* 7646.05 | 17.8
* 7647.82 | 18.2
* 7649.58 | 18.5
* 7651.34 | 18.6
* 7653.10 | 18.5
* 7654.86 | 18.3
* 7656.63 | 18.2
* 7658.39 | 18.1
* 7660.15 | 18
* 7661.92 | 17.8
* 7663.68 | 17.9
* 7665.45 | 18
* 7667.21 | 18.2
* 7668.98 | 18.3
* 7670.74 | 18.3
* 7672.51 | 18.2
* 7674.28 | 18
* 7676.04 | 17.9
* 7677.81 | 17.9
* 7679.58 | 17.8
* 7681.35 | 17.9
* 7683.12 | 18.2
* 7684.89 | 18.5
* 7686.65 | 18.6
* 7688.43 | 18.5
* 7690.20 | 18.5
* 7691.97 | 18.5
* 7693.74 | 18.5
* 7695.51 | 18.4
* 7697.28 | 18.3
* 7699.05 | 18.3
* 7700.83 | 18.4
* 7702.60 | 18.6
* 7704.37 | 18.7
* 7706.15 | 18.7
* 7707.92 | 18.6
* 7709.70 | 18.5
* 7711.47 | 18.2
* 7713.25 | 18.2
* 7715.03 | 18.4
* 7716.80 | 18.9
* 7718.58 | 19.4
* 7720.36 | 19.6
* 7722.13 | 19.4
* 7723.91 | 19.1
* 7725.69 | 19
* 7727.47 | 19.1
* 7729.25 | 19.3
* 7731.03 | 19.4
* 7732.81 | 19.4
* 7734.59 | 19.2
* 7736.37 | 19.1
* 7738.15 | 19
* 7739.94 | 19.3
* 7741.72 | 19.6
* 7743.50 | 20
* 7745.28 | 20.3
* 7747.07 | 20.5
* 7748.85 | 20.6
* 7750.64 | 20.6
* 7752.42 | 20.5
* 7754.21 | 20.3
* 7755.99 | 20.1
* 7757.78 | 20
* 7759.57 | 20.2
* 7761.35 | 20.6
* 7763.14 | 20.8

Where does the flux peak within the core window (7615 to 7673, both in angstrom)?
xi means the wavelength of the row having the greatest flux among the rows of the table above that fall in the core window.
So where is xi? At 7621.45 angstrom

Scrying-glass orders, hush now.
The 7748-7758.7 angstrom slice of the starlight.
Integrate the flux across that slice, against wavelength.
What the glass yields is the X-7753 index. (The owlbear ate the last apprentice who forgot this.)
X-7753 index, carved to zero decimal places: 218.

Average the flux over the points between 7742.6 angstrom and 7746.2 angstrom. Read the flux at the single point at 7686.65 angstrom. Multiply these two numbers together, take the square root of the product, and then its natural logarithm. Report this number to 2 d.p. 2.96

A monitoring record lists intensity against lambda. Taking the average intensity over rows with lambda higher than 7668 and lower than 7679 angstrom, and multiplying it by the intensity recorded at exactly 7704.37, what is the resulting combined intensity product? 338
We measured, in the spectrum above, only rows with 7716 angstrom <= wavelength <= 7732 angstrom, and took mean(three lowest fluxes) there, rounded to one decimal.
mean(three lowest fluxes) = 19.0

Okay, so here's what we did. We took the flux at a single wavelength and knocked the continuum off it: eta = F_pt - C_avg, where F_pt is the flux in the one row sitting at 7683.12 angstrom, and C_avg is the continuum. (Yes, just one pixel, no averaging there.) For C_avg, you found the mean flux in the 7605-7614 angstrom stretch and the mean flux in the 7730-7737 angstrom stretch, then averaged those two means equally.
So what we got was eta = -1.2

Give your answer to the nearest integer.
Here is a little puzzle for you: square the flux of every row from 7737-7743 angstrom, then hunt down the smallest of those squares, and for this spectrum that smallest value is 361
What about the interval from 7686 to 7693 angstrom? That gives 342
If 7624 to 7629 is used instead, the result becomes 299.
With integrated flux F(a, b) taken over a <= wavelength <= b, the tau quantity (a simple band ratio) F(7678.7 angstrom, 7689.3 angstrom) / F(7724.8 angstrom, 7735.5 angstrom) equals 0.94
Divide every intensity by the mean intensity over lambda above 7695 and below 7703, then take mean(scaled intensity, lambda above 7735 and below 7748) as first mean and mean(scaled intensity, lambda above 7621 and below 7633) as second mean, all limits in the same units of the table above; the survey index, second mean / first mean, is 0.91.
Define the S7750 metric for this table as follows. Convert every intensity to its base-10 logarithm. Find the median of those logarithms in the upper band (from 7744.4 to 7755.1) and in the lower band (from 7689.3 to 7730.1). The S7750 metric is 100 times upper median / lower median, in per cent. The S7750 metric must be 103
